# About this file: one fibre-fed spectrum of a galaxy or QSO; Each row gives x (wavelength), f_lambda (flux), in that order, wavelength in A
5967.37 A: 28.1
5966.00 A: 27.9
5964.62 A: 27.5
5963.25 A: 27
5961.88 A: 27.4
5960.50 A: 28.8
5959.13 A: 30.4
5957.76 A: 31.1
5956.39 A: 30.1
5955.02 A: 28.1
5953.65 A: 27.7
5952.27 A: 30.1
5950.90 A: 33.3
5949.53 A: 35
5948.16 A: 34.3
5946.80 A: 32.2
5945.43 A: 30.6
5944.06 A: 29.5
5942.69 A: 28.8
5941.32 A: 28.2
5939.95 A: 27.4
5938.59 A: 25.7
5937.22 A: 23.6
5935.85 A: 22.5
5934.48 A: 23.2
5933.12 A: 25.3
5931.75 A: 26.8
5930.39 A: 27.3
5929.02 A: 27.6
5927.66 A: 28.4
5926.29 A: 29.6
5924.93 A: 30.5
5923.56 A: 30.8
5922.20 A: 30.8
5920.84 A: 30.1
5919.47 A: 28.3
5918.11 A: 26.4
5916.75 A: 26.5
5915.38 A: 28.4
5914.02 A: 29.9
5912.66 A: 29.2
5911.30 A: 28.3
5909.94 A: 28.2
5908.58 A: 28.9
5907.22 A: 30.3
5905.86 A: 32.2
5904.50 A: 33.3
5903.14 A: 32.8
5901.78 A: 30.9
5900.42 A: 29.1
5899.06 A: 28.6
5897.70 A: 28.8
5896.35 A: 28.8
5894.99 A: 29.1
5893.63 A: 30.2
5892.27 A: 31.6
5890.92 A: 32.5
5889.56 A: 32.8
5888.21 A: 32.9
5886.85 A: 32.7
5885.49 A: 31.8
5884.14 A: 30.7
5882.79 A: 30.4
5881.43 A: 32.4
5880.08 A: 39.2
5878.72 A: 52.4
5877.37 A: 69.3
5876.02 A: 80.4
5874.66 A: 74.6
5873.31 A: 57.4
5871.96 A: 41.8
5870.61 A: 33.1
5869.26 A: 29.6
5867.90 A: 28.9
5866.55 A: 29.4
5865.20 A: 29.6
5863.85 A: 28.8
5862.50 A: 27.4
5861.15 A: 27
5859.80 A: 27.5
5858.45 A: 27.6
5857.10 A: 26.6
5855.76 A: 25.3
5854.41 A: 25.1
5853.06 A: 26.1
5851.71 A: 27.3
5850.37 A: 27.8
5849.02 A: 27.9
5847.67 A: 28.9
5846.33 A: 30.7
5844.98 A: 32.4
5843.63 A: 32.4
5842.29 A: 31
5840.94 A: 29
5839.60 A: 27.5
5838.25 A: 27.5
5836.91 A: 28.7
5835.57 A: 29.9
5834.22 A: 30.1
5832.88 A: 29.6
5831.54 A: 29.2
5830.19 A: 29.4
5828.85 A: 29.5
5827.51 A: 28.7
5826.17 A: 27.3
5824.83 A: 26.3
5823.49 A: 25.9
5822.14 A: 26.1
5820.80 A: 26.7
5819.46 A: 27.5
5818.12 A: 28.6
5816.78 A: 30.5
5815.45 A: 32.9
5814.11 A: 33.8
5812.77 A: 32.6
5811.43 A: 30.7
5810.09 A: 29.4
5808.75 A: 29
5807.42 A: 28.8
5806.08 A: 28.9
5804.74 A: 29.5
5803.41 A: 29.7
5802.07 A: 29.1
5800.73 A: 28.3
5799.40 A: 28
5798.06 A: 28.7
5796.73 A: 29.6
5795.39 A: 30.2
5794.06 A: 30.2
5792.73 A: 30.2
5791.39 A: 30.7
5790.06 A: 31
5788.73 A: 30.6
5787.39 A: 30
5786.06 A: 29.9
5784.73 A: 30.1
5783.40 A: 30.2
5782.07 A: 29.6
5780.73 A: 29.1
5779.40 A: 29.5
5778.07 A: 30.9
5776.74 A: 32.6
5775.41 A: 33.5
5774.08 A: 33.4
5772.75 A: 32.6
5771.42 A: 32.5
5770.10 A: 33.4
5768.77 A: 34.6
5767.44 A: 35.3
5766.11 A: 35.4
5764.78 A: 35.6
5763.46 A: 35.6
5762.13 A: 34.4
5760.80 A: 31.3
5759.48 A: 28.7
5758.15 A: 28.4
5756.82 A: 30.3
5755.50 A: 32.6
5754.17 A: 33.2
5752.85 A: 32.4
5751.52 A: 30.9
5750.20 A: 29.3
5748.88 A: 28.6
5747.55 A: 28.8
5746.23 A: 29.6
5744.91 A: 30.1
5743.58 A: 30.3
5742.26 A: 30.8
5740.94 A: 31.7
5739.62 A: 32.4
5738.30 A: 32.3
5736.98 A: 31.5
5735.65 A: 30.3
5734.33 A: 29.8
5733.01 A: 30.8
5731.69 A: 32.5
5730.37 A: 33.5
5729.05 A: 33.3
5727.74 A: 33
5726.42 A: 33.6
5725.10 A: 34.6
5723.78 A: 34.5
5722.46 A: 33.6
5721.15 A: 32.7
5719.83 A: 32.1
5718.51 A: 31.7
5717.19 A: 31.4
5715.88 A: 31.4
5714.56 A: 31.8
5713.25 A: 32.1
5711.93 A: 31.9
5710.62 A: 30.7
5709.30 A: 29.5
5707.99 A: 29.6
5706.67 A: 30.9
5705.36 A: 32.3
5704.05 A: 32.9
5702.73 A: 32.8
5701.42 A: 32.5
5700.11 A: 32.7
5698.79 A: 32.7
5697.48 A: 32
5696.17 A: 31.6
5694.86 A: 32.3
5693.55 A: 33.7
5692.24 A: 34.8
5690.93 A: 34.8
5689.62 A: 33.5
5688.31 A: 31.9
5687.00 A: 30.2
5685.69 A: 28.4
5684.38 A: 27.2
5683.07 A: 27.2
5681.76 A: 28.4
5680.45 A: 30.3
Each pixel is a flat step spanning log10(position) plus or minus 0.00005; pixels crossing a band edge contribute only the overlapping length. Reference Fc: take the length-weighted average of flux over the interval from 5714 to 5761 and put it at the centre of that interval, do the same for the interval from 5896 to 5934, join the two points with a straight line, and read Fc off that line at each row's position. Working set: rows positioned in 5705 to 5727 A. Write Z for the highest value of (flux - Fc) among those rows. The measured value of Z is 2.9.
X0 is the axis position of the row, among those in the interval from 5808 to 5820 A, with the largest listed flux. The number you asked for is 5814.11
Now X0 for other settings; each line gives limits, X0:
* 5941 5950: 5949.53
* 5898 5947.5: 5904.50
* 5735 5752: 5739.62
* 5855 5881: 5876.02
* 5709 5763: 5725.10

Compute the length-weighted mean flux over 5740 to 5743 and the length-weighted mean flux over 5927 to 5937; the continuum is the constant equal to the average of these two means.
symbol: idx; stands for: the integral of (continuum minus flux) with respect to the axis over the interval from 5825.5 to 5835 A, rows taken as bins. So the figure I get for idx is -5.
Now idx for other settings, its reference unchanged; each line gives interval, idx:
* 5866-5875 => -113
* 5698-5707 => -35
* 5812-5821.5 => -17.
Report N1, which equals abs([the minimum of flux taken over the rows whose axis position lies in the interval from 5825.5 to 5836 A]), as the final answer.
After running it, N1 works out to 27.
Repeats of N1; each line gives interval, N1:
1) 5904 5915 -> 28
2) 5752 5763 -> 28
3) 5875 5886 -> 30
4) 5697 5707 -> 31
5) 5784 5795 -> 30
